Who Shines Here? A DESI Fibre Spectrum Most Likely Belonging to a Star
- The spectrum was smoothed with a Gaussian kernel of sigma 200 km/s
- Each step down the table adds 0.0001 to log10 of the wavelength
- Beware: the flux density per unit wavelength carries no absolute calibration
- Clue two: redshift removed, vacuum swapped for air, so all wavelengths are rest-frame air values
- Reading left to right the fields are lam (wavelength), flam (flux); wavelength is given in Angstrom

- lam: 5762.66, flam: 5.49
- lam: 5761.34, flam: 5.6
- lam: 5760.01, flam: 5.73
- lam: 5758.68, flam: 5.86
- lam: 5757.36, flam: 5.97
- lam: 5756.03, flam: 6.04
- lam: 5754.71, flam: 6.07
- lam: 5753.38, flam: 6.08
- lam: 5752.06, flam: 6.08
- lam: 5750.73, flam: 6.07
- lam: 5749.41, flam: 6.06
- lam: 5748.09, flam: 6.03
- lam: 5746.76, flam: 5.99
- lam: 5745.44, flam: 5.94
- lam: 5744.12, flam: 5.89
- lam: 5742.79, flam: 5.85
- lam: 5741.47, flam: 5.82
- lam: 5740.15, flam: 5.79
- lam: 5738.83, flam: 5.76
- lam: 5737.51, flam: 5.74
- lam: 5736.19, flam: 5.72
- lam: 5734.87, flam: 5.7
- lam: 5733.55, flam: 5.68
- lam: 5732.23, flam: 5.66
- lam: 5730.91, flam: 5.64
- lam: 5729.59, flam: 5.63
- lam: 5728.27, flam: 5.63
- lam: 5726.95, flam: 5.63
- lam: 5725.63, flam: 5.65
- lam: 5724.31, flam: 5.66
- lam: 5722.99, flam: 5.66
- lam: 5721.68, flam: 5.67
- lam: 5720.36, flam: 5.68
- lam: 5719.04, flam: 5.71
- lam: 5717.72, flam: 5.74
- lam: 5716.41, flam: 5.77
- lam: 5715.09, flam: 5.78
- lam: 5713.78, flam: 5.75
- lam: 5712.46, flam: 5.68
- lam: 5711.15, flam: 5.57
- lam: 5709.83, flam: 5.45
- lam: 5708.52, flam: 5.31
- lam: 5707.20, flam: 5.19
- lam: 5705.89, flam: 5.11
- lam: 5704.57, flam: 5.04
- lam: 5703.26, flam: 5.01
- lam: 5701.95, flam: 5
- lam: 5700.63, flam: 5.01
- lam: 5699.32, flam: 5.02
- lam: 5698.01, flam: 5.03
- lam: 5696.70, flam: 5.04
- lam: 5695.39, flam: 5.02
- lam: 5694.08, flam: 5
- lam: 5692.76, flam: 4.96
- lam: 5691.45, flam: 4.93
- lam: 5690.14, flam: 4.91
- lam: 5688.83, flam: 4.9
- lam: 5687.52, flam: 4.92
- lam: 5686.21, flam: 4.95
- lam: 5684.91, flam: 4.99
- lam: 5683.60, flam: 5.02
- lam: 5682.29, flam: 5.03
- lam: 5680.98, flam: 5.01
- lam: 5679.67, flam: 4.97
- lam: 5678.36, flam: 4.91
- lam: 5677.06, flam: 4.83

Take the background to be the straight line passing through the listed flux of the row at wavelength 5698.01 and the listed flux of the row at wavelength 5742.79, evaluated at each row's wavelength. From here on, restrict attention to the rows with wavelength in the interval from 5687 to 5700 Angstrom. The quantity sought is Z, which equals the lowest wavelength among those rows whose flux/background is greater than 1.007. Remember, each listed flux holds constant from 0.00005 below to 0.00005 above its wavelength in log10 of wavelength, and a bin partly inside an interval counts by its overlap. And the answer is 5687.52 Angstrom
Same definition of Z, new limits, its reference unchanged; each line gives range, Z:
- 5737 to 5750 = 5745.44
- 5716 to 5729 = 5716.41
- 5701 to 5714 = 5708.52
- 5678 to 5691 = 5678.36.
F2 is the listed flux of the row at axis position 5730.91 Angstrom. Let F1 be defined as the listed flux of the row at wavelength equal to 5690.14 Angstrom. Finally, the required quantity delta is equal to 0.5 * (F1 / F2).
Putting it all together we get 0.44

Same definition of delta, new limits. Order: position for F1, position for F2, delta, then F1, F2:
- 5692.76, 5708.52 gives 0.47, 4.96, 5.31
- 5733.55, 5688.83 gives 0.58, 5.68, 4.9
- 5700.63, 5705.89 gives 0.49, 5.01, 5.11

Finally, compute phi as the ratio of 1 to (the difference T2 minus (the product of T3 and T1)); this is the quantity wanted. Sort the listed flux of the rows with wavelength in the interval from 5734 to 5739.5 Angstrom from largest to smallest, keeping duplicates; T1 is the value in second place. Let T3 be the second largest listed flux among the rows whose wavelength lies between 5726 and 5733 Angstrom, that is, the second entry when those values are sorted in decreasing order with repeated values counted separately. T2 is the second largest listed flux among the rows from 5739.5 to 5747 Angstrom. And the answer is -0.038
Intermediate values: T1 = 5.74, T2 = 5.94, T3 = 5.64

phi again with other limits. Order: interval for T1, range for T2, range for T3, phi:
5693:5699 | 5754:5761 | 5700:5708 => -0.051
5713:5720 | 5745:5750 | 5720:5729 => -0.037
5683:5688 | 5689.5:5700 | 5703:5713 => -0.044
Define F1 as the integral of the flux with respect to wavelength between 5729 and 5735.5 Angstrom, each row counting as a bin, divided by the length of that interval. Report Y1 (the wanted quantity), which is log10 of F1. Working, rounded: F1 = 5.7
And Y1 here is 0.75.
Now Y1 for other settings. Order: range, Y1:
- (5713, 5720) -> 0.76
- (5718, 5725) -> 0.75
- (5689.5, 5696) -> 0.70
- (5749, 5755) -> 0.78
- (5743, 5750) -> 0.78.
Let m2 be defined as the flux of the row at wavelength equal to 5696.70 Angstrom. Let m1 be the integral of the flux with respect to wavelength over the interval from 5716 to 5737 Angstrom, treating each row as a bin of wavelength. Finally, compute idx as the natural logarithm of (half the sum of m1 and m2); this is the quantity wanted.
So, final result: 4.13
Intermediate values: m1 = 119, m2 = 5.04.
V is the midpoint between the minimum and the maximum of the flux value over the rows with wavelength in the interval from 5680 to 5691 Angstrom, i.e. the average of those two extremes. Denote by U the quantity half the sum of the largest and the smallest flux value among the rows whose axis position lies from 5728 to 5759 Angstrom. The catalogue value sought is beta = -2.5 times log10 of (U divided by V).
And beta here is -0.18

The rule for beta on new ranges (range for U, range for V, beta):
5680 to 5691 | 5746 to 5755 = 0.21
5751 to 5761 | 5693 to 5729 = -0.10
